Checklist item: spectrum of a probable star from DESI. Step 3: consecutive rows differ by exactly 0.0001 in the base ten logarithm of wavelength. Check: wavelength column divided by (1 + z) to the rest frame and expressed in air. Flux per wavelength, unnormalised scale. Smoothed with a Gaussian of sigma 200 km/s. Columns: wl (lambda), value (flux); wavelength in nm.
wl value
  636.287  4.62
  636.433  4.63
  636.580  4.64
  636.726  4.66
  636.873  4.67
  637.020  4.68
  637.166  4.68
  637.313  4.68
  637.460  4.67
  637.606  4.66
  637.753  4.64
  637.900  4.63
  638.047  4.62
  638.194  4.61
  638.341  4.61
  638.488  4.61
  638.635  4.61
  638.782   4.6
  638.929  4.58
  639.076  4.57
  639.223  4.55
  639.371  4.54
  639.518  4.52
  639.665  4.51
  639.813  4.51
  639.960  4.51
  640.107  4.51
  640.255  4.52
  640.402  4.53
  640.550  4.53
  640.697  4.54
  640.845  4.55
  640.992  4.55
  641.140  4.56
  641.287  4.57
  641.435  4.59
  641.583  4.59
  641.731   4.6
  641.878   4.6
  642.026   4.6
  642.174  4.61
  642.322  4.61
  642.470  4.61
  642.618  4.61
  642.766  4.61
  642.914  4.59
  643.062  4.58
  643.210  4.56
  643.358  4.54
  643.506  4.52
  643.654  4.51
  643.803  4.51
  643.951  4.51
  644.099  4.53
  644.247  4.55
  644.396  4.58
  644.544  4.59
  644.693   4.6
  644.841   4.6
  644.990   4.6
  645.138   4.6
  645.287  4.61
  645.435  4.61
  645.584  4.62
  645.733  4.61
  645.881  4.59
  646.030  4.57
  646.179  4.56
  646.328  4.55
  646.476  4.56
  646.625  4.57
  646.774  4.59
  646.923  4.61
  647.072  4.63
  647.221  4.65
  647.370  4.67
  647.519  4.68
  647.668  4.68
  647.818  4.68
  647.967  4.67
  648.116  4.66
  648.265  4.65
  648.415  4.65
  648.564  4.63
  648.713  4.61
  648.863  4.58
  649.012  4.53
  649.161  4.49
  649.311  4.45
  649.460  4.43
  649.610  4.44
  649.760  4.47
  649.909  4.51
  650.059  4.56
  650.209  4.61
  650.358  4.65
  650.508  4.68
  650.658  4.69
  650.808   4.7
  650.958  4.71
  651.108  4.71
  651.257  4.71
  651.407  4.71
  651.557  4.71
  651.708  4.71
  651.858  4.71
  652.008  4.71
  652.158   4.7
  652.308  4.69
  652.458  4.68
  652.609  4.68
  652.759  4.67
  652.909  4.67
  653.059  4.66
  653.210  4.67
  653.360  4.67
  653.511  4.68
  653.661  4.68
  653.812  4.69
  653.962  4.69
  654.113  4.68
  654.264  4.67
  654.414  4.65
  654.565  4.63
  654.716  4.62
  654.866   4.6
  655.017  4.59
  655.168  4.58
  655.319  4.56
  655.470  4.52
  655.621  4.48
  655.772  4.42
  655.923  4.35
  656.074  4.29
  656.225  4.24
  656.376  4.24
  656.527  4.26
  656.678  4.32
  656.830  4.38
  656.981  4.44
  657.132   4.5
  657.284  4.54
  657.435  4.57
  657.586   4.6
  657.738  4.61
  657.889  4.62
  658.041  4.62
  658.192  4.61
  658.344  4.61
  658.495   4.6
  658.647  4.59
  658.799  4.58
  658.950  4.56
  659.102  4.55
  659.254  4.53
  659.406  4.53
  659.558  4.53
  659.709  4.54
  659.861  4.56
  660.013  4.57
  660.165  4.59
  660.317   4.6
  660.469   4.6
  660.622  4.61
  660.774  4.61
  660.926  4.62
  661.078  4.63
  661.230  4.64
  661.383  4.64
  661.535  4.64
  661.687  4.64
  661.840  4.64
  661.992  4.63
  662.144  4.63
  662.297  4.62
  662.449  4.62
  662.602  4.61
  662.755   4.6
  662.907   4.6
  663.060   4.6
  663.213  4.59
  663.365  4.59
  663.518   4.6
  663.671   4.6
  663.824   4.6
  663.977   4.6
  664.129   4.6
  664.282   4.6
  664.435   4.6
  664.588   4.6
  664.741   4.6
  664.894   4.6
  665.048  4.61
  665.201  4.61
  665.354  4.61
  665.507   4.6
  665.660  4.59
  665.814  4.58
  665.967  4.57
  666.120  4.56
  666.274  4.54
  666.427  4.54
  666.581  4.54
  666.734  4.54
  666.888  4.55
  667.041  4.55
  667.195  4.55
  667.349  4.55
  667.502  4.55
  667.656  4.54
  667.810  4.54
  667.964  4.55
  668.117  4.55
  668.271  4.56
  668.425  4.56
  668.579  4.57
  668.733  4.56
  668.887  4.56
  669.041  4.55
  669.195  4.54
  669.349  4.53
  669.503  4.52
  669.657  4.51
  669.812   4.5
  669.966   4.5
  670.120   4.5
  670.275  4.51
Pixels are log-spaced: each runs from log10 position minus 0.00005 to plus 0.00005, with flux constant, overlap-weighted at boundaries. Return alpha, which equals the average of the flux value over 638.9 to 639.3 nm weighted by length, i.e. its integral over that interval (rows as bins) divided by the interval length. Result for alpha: 4.56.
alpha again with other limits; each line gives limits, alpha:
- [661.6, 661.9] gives 4.64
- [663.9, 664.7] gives 4.60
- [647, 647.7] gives 4.66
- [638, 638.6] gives 4.61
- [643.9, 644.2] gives 4.53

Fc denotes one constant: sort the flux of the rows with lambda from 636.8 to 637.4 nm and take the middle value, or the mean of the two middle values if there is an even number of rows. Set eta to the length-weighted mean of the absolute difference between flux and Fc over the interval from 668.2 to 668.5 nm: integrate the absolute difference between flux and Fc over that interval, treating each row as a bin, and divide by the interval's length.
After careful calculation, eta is 0.120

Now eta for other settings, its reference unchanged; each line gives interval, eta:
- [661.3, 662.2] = 0.043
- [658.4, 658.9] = 0.091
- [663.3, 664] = 0.082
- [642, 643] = 0.074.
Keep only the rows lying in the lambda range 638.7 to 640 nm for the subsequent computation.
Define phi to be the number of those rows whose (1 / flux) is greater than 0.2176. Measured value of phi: 8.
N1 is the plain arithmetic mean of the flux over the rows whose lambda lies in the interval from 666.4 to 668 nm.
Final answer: 4.55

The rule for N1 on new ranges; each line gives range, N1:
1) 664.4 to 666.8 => 4.58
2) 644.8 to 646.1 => 4.60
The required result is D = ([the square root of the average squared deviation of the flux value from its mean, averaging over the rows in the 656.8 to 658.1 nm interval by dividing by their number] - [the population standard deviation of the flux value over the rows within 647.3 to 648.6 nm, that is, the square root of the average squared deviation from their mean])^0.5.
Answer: 0.25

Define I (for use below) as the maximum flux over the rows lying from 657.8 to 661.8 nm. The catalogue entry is 4.64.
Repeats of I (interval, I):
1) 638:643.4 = 4.62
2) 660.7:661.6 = 4.64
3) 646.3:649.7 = 4.68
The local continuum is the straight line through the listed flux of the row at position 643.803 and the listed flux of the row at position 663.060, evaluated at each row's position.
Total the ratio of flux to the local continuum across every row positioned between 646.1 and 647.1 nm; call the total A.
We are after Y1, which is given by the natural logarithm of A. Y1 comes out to 1.96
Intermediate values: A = 7.09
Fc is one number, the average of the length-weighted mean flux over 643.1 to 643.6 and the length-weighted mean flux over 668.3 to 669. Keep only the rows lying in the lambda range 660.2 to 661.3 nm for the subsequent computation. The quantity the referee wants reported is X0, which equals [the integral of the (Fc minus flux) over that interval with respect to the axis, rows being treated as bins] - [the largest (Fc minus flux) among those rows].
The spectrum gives -0.02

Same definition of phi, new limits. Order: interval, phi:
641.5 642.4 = 1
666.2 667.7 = 10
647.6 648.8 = 0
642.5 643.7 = 6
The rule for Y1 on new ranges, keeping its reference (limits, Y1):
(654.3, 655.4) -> 1.96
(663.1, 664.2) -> 1.94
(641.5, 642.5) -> 1.97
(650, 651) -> 1.97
